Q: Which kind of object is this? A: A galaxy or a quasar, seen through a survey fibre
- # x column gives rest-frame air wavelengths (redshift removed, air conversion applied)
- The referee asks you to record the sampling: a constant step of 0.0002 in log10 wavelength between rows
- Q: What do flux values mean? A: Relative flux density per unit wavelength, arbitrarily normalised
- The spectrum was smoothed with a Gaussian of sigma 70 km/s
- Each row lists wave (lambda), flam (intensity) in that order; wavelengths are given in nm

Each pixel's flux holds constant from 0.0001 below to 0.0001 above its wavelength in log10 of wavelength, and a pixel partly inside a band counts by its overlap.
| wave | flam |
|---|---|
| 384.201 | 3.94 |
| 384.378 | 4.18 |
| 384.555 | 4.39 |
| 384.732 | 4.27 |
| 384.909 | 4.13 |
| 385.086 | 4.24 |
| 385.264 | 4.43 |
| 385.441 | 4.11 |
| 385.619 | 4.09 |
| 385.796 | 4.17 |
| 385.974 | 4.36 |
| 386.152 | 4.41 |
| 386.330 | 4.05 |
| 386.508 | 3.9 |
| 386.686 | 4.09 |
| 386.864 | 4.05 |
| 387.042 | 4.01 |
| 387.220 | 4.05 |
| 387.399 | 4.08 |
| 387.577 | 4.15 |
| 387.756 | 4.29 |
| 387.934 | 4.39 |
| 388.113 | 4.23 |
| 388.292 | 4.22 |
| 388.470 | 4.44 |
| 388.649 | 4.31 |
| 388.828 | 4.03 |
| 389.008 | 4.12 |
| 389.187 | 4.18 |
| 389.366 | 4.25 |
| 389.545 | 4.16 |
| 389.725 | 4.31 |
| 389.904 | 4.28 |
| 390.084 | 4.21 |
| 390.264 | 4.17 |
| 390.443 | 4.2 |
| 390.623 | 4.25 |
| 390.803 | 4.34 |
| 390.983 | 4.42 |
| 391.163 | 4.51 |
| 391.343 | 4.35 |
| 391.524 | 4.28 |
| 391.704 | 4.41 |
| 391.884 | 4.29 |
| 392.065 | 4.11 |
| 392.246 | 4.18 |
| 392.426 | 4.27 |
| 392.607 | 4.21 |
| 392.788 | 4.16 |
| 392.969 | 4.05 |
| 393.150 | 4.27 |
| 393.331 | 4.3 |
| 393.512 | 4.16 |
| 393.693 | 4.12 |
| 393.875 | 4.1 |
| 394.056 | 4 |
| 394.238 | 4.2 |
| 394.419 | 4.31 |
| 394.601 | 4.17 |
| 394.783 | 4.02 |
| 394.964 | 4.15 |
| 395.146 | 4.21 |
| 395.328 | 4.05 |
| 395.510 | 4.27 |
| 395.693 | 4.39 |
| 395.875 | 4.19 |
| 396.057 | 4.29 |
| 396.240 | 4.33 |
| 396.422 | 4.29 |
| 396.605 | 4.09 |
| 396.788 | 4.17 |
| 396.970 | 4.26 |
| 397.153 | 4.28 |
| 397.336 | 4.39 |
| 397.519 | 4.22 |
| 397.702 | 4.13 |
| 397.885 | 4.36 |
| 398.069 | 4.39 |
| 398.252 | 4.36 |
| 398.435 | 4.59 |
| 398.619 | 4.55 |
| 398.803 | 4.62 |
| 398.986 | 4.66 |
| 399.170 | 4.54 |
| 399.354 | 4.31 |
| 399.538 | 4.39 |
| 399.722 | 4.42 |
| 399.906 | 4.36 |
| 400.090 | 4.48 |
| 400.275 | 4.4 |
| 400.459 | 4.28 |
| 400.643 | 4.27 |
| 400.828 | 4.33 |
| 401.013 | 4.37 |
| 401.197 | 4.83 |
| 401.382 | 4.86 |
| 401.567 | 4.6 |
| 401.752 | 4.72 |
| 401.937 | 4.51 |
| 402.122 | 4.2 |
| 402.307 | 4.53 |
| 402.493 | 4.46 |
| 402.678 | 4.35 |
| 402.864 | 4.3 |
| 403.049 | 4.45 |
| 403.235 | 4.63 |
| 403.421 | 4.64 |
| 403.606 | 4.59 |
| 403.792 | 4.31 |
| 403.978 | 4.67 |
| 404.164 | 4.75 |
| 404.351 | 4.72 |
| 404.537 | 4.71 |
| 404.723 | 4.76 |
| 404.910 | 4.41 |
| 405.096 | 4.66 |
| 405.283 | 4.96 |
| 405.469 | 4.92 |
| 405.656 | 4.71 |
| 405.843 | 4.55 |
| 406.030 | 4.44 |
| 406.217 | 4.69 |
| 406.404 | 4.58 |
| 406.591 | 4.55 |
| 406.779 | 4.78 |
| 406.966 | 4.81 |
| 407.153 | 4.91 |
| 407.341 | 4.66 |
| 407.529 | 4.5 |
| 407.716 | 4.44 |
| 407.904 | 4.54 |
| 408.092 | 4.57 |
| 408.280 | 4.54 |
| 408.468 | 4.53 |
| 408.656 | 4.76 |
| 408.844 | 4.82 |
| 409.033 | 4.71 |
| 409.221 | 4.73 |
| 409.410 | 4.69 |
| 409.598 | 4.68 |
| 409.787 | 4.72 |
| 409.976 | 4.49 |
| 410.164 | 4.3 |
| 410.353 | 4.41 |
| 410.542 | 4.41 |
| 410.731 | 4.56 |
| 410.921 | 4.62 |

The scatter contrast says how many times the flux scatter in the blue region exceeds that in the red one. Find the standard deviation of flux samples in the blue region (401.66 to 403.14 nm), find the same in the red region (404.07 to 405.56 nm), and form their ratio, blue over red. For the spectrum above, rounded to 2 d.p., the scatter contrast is 0.95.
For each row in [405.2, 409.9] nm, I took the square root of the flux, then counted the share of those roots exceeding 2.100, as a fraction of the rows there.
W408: 1.0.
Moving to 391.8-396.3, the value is 0.0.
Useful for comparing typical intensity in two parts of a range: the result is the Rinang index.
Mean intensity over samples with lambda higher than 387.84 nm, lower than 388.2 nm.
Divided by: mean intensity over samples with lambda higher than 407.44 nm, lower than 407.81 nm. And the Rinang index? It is 0.964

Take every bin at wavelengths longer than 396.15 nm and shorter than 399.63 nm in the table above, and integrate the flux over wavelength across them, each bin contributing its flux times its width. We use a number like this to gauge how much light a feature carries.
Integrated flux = 15.2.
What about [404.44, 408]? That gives 16.6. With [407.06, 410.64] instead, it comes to 16.5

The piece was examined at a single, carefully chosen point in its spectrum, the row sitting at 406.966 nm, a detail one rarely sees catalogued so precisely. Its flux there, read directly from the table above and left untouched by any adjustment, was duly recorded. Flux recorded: 4.81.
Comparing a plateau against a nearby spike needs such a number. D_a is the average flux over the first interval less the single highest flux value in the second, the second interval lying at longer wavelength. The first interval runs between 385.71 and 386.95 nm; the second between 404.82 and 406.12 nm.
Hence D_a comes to -0.81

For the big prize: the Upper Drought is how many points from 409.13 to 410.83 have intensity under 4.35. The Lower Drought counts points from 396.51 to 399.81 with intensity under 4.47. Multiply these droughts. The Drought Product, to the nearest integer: 13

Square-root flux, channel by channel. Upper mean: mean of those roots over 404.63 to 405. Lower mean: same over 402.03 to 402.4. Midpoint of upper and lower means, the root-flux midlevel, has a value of 2.11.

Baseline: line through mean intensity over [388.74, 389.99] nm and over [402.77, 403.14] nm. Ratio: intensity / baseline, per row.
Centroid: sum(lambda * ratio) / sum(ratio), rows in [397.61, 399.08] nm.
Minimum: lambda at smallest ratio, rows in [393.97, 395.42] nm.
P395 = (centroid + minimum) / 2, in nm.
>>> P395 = 396.21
